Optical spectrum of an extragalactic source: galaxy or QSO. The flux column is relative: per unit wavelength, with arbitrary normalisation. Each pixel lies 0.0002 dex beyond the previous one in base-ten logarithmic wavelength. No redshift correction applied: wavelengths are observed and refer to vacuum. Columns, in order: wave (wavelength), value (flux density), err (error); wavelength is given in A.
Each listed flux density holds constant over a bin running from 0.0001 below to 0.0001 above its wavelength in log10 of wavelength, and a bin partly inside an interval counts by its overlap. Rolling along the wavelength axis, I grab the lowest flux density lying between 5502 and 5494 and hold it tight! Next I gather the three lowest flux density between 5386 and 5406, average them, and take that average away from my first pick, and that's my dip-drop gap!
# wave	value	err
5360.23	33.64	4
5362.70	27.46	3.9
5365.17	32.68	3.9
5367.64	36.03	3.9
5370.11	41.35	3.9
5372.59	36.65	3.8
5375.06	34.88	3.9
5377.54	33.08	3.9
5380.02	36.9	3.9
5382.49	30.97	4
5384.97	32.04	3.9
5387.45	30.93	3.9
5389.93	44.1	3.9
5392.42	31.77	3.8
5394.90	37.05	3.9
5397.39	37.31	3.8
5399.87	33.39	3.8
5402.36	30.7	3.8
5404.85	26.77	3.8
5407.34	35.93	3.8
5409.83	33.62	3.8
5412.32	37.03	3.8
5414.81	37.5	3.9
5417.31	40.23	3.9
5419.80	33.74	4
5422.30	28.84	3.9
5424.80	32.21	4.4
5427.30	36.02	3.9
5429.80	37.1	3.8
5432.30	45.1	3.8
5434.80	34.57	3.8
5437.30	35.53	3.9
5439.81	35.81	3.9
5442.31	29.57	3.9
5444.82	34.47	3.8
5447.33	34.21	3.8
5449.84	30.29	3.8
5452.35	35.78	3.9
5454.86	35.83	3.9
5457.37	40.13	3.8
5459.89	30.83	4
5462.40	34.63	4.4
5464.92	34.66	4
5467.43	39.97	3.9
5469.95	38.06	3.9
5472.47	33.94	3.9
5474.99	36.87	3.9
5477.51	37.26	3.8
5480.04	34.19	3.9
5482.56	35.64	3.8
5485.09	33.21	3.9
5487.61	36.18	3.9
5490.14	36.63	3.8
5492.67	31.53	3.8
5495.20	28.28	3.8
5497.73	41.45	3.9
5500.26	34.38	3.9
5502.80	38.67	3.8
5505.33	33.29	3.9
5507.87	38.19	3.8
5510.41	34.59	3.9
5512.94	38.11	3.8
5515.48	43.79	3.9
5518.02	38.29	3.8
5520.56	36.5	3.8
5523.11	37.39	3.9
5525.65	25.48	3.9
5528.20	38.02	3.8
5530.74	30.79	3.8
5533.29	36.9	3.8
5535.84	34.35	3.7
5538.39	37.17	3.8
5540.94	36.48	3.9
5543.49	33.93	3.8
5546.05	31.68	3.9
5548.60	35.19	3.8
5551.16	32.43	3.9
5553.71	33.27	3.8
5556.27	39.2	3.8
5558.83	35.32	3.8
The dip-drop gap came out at -1.2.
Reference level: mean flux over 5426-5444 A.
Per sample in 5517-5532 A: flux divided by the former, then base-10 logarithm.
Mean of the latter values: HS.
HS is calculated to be -0.027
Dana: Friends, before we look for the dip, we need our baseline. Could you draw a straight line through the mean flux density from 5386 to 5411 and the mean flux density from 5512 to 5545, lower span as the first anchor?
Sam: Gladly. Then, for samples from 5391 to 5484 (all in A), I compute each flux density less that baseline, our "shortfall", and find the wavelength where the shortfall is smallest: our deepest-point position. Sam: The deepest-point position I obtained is 5404.85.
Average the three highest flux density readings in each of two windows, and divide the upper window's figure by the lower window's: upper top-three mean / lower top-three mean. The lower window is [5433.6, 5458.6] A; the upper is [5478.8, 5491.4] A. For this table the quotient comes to 0.97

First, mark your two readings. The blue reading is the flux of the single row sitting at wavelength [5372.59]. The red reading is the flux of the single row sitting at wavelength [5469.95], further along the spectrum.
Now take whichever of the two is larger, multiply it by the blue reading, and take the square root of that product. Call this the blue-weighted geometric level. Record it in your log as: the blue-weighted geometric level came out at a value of 37.3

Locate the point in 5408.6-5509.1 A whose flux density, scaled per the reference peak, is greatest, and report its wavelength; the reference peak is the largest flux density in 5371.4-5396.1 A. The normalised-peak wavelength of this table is 5432.30 A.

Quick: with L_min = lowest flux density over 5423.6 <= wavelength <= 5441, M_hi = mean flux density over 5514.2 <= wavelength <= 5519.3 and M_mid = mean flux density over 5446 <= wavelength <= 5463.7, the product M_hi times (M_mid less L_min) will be 95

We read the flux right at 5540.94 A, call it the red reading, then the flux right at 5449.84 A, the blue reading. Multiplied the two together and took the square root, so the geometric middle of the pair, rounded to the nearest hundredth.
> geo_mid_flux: 33.24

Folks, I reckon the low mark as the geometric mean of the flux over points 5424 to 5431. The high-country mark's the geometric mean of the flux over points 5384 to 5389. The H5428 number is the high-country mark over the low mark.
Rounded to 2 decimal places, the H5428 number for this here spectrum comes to 0.90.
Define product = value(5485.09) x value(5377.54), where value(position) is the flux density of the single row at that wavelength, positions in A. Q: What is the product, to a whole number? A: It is 1099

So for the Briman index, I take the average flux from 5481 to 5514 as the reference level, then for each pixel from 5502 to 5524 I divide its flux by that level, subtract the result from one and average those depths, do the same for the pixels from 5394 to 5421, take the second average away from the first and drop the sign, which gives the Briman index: 0.079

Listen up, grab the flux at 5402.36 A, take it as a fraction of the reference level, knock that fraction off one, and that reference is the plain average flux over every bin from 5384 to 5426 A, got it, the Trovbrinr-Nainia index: 0.11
